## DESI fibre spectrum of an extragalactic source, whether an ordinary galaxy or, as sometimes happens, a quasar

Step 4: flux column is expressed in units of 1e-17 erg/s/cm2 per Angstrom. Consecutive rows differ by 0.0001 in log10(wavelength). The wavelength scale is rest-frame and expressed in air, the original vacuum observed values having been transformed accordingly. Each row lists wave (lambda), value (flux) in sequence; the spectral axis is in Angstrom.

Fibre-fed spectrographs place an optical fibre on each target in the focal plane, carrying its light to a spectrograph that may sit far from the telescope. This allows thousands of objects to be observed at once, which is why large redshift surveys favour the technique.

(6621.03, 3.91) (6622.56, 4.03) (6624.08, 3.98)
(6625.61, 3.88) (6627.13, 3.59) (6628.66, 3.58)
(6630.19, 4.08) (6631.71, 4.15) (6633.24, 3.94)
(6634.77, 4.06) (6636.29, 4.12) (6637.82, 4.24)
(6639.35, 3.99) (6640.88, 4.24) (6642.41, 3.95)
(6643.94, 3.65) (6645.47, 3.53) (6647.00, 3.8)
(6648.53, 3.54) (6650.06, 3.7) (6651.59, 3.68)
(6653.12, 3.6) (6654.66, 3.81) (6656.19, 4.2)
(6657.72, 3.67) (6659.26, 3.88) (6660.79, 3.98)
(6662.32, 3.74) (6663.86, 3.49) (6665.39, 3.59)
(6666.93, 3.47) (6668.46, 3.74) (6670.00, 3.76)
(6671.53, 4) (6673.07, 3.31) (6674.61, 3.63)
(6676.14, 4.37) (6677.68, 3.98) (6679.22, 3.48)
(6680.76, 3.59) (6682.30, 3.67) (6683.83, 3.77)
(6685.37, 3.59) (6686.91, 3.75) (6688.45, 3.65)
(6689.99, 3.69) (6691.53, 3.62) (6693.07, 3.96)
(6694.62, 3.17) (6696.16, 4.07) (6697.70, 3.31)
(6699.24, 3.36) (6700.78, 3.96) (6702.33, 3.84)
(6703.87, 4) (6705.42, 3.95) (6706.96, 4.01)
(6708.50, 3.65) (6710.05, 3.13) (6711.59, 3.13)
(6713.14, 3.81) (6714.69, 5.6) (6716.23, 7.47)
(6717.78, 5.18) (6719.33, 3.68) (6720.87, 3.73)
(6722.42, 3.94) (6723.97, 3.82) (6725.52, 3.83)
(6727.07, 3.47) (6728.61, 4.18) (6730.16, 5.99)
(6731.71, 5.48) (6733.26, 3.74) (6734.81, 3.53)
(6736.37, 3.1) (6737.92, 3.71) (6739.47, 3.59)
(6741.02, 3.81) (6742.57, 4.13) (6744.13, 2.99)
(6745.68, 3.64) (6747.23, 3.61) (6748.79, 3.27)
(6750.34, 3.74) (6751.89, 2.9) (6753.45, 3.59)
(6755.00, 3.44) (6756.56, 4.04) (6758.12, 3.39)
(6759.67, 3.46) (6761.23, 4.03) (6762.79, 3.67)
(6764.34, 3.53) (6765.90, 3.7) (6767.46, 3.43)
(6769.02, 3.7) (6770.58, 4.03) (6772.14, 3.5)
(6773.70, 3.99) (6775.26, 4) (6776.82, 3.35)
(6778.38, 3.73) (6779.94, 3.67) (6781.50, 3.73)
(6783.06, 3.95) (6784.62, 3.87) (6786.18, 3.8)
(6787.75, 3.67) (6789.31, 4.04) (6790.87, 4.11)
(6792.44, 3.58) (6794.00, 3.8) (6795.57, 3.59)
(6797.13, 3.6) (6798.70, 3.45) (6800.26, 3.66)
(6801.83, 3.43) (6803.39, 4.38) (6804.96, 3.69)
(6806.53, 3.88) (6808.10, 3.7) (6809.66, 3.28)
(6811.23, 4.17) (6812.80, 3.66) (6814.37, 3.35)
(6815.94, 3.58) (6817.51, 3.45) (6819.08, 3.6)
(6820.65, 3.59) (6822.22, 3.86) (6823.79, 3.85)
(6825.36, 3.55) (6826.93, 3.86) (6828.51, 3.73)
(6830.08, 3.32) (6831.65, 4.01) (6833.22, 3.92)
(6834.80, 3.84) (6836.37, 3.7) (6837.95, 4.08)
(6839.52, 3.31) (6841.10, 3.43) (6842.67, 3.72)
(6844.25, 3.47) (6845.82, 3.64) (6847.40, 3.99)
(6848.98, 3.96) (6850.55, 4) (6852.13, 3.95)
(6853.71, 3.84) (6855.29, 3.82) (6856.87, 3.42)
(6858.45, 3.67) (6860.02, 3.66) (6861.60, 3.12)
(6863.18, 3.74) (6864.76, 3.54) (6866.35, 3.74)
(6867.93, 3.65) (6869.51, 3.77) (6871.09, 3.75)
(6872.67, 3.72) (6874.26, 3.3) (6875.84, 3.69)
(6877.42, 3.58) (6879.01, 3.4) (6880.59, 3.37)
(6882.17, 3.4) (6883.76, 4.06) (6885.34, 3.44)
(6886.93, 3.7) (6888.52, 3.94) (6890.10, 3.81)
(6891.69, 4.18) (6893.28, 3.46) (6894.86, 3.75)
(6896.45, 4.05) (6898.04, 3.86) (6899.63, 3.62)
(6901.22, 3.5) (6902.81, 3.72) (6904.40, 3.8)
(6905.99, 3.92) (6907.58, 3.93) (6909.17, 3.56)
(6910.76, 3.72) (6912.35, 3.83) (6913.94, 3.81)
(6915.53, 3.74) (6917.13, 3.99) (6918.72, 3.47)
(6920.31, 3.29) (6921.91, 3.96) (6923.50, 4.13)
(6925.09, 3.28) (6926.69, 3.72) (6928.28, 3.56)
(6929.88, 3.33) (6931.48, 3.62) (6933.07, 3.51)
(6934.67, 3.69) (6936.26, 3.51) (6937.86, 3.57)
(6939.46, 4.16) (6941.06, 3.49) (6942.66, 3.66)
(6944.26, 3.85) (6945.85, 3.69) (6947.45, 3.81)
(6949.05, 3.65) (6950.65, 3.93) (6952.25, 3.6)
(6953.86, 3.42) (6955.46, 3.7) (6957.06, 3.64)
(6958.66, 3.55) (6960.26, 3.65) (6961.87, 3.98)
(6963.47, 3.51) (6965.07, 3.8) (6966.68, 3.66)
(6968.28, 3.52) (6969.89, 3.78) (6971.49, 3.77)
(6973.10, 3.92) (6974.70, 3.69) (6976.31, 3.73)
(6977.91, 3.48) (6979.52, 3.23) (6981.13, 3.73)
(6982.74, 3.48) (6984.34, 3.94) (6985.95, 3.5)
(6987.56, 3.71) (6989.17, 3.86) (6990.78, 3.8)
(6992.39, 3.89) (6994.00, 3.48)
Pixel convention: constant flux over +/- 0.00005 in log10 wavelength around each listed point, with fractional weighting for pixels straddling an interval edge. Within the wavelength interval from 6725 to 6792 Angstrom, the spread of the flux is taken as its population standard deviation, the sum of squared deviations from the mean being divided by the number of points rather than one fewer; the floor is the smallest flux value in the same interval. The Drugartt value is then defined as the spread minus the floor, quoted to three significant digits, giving -2.38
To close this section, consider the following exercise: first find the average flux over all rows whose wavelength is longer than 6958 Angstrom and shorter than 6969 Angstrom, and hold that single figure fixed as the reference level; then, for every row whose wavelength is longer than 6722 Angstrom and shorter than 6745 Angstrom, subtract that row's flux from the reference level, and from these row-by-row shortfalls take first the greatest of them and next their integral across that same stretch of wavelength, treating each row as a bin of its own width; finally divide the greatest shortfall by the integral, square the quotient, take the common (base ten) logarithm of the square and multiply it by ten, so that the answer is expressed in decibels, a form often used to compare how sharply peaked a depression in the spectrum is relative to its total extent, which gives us -20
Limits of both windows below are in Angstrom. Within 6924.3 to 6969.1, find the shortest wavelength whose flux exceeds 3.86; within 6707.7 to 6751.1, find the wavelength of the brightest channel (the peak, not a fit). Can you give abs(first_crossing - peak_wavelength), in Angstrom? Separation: 223.2 Angstrom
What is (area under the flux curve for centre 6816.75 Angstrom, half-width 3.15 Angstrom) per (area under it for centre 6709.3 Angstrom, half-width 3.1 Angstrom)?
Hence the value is 1.02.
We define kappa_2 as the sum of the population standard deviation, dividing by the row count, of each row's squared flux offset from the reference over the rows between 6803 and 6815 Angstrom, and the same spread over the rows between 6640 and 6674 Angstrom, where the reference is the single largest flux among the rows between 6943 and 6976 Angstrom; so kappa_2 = 0.27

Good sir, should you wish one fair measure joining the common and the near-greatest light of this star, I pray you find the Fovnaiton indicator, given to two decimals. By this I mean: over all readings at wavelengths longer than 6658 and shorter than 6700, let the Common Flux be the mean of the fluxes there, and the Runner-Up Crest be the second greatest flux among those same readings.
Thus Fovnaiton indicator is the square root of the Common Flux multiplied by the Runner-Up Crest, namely 3.88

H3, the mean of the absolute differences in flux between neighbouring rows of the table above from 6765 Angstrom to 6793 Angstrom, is 0.27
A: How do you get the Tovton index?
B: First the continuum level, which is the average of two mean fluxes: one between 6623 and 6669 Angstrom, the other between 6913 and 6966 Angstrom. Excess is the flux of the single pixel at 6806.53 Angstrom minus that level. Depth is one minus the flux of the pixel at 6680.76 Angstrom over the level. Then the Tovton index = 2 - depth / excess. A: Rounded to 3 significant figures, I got 1.66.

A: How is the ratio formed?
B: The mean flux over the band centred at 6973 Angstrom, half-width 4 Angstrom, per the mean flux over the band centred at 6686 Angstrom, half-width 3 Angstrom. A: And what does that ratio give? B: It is 1.02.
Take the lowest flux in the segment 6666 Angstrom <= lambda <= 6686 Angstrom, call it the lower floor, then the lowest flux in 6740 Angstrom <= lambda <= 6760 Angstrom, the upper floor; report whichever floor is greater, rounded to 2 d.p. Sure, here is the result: 3.31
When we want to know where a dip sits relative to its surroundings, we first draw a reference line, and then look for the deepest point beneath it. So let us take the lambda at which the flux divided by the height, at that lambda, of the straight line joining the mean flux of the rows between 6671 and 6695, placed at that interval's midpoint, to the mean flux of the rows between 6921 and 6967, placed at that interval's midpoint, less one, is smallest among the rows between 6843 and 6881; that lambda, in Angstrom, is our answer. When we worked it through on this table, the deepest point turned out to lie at 6861.60 Angstrom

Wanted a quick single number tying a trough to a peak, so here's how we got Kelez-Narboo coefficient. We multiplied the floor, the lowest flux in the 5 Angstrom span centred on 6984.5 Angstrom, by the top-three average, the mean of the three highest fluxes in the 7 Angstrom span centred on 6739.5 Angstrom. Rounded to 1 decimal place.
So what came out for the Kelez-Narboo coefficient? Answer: 13.5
